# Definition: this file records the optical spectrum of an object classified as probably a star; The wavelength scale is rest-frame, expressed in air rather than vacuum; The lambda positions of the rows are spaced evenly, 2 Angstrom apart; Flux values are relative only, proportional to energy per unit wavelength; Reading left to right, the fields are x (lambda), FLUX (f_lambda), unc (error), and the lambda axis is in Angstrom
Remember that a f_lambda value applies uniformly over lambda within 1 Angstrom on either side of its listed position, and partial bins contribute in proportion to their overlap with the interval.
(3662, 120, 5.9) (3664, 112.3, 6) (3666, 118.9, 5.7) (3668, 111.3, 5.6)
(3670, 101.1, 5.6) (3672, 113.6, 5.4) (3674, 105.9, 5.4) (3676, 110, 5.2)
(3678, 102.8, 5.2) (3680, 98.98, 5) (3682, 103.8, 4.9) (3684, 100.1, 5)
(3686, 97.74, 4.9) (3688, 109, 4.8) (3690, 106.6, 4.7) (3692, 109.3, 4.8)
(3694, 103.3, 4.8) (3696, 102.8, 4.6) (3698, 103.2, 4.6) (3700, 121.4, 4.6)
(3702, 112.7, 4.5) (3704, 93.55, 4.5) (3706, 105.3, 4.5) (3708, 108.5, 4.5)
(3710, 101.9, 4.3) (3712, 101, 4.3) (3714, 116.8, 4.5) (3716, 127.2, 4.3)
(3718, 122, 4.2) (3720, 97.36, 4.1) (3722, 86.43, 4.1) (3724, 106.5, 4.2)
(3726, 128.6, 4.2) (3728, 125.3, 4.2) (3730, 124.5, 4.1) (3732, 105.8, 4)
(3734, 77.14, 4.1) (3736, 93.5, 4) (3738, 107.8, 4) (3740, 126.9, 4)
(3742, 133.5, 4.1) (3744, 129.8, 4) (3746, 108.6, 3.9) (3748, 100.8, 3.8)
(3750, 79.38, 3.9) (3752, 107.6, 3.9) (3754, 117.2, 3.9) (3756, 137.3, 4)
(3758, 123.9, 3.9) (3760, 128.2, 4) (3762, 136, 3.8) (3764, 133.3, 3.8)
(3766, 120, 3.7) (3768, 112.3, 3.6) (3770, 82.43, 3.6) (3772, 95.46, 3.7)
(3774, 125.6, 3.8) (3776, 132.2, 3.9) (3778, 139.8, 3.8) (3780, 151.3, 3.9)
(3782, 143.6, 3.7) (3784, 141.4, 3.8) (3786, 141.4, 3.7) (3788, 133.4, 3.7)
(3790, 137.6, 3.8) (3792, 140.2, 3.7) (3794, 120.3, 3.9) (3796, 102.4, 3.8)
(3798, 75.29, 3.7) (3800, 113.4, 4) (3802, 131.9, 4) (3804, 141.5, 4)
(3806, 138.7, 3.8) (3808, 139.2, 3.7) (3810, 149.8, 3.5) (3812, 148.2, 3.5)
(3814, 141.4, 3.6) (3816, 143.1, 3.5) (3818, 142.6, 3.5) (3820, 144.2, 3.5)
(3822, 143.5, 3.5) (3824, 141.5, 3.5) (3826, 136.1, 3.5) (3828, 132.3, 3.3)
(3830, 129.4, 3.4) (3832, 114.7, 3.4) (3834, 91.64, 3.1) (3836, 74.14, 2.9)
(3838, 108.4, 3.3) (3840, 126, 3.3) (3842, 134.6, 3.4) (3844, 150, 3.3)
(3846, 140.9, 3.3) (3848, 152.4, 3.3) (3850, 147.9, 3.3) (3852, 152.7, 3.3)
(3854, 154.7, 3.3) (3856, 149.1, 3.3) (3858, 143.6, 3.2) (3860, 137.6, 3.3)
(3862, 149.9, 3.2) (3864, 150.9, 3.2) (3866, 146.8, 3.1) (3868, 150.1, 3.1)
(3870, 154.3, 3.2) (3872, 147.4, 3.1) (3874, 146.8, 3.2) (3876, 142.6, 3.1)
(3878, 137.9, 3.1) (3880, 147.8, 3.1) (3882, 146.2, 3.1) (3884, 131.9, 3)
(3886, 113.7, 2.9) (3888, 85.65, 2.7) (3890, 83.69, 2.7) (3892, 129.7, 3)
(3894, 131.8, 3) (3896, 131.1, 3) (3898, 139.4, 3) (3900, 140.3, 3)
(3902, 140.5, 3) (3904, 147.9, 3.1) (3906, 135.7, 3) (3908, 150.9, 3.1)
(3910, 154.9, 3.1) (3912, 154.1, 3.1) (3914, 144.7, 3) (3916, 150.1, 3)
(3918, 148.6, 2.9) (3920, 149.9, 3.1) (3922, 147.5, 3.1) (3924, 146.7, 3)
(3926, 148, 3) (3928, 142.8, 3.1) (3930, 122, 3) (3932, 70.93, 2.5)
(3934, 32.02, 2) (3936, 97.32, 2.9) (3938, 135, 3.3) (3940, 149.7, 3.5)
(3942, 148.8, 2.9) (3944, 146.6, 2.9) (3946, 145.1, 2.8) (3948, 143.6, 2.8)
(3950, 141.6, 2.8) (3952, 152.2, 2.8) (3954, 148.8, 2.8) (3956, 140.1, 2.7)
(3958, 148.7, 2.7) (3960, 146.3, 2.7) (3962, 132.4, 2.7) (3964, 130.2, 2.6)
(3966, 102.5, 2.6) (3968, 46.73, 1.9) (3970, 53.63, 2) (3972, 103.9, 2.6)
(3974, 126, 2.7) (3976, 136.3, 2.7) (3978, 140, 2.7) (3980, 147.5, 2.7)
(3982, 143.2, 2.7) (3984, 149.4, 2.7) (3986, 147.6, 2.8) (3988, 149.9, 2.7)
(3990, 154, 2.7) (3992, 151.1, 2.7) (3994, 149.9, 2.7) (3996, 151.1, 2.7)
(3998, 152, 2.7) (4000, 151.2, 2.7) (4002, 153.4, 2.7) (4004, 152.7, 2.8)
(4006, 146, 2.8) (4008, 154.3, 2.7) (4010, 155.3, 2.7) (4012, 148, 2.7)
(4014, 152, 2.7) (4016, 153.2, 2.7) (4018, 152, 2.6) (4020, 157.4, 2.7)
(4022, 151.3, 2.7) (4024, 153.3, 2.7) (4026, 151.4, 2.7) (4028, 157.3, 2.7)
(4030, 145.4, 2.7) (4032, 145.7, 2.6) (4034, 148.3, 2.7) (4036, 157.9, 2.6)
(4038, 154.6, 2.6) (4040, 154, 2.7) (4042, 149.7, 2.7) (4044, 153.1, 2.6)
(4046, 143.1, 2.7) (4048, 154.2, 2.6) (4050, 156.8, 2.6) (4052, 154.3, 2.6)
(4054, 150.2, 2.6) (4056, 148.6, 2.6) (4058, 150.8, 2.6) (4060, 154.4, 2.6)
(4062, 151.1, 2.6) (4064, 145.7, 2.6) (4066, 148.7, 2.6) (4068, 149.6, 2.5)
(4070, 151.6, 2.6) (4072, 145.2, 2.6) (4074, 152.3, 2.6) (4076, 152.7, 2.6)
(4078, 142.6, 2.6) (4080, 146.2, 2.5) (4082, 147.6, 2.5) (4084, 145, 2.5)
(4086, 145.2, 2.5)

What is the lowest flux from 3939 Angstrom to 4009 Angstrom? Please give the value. 46.73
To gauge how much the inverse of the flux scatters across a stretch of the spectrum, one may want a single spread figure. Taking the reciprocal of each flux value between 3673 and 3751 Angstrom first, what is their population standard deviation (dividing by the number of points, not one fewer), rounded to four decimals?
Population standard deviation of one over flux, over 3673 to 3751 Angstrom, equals 0.0012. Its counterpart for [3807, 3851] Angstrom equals 0.0016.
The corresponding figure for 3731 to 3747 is 0.0017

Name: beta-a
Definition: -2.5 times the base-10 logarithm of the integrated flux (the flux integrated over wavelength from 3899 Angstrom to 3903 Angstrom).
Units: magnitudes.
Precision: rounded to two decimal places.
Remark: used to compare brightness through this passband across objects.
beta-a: -6.87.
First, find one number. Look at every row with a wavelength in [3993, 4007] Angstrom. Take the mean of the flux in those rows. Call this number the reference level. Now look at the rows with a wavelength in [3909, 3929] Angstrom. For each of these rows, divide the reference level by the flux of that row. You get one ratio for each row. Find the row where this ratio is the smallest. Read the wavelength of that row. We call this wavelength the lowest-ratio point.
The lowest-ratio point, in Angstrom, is 3910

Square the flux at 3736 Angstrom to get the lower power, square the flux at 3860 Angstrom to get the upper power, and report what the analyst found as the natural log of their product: 18.9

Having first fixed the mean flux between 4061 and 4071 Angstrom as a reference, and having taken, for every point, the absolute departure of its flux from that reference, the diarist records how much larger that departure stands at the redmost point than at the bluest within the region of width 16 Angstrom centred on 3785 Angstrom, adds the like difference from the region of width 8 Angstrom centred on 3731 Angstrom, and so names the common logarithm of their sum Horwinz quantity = 1.68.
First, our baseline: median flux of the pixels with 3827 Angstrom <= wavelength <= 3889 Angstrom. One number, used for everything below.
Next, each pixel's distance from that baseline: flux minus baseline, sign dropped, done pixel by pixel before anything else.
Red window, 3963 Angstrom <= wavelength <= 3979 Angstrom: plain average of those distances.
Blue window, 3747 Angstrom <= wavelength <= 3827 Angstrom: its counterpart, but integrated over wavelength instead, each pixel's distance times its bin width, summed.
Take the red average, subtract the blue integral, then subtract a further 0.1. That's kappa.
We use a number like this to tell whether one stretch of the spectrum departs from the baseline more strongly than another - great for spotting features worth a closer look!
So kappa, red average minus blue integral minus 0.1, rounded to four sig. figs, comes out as -1299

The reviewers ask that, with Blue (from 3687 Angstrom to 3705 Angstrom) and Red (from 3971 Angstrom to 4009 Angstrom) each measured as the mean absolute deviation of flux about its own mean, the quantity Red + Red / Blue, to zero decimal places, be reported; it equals 10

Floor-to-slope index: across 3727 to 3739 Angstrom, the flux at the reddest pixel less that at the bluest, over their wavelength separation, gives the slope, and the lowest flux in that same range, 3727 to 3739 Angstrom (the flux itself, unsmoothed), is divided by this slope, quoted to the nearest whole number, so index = -44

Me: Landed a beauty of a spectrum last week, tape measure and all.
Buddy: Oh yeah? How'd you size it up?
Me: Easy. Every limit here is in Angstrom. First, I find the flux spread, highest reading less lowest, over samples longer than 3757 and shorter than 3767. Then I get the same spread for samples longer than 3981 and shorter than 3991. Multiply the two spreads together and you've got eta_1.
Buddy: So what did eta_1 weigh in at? 173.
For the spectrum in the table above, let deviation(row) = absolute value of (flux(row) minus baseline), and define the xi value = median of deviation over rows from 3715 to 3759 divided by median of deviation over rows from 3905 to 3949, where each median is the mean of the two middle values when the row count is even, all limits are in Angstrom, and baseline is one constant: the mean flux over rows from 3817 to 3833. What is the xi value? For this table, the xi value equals 1.7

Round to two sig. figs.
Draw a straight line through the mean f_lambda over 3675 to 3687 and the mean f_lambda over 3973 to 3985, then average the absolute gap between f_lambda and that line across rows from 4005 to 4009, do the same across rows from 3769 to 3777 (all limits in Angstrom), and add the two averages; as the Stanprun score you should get 26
